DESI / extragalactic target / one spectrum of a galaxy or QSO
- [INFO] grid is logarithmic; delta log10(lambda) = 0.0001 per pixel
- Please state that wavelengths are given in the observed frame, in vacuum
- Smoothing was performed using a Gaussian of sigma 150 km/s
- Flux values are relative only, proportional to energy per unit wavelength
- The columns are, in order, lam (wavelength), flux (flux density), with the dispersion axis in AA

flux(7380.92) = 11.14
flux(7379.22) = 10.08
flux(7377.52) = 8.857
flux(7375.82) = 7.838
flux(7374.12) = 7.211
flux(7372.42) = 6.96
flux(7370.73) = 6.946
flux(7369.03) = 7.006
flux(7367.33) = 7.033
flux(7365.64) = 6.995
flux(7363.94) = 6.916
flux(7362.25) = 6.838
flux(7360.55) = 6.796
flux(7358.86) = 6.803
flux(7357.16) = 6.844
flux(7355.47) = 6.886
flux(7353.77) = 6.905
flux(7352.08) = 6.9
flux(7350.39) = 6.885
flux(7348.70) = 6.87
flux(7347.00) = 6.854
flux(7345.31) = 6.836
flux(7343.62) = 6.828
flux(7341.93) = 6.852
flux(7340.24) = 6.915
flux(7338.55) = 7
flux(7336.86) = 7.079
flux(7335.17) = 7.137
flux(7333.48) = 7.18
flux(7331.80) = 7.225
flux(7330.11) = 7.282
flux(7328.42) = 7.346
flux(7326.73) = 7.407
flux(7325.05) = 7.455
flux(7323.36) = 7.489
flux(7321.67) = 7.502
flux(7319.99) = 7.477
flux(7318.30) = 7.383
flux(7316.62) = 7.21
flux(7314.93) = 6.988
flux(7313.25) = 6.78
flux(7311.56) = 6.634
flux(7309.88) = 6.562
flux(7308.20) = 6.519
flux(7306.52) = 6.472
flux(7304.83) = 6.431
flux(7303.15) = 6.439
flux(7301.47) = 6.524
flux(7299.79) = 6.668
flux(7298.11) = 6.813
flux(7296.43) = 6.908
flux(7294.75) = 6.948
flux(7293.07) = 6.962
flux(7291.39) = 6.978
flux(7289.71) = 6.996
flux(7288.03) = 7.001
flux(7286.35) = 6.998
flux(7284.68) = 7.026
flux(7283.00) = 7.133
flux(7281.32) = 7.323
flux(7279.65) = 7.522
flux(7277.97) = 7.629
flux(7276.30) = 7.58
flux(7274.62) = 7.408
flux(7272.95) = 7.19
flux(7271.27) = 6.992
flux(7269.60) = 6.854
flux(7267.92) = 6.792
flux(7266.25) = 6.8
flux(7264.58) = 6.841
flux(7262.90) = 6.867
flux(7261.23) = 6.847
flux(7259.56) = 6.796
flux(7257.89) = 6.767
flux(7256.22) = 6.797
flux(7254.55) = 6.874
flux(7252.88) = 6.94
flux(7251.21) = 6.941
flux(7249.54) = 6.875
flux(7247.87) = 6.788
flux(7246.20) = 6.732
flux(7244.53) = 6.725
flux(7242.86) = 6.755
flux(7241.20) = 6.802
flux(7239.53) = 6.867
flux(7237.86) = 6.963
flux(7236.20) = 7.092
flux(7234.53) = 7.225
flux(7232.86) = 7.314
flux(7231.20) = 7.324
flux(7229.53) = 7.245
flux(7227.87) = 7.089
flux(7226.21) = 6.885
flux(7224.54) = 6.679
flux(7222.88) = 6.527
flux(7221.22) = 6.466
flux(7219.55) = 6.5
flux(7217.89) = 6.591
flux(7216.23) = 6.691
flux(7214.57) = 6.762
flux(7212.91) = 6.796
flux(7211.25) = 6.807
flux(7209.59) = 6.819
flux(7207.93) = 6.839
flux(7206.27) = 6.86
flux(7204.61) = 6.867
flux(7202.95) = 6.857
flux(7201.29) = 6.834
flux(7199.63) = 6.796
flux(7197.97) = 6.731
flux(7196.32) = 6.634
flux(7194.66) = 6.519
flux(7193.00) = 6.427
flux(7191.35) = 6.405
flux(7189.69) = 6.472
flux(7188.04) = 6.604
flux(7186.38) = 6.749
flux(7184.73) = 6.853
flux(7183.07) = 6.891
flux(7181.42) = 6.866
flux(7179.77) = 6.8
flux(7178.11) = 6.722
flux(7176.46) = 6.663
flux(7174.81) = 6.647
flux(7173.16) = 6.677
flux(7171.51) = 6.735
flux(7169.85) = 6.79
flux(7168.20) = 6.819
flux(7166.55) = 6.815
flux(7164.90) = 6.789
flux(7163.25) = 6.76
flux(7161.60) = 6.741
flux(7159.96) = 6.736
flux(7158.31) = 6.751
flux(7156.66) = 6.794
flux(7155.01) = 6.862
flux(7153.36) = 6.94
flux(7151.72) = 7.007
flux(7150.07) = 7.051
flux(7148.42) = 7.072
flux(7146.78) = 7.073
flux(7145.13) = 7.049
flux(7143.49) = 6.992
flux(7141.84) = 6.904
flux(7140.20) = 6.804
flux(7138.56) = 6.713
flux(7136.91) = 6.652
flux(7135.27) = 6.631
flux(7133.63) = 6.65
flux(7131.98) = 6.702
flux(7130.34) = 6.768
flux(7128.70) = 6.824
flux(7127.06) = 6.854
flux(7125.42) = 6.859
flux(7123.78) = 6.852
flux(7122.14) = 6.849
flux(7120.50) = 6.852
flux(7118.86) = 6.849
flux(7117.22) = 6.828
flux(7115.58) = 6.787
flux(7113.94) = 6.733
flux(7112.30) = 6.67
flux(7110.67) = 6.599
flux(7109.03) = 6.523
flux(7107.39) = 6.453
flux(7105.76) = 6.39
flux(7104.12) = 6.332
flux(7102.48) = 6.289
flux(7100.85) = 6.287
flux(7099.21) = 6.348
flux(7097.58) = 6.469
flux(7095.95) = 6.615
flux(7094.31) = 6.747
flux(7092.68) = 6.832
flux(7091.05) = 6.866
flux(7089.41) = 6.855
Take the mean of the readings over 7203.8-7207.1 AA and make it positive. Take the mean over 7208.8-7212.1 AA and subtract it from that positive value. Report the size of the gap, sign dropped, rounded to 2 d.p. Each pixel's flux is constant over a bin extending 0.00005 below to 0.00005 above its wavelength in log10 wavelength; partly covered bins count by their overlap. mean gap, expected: 0.05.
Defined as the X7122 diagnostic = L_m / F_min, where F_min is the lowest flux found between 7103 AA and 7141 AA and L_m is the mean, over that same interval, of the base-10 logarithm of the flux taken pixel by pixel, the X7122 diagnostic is 0.130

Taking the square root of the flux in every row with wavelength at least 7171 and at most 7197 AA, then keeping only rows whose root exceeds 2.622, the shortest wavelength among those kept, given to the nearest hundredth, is 7183.07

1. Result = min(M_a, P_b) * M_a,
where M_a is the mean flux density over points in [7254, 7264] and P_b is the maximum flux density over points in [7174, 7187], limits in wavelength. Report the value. 46.6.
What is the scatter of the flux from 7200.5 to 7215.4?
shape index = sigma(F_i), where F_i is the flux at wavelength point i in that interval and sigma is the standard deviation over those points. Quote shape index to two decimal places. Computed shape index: 0.03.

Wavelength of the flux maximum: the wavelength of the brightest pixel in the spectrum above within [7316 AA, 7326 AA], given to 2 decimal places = 7321.67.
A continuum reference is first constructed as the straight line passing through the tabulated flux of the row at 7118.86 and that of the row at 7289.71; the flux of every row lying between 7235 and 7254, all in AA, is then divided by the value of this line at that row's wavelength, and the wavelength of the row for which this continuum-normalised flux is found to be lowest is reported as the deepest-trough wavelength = 7244.53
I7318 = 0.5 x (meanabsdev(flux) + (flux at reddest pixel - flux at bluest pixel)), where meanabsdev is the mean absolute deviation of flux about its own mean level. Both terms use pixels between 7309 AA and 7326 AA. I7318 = 0.6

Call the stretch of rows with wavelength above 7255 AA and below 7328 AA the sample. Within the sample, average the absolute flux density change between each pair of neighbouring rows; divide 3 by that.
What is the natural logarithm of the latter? 3.6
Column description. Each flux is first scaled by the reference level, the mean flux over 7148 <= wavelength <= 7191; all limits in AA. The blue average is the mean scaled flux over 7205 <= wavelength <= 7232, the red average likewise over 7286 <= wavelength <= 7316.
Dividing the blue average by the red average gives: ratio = 1.01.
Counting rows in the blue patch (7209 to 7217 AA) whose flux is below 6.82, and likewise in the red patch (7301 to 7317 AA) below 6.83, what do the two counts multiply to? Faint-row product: 40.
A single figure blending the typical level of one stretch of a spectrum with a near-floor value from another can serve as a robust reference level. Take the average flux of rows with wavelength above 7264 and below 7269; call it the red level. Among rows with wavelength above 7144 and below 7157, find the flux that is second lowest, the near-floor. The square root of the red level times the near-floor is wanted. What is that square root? 6.84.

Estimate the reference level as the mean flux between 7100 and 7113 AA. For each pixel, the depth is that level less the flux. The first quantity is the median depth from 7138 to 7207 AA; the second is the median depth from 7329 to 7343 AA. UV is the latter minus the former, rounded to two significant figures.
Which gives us -0.31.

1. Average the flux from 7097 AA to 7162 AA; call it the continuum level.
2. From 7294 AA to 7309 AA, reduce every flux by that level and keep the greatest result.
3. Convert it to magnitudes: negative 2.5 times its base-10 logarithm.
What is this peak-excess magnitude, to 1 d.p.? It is 1.7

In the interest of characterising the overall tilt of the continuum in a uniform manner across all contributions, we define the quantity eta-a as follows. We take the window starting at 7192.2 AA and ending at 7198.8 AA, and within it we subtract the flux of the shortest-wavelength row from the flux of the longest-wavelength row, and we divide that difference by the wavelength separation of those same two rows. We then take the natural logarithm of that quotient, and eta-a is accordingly -2.8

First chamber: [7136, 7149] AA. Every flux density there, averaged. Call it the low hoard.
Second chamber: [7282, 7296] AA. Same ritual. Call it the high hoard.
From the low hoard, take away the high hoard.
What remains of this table -0.098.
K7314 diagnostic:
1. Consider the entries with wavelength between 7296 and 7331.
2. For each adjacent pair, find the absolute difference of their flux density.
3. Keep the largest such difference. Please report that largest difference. 0.22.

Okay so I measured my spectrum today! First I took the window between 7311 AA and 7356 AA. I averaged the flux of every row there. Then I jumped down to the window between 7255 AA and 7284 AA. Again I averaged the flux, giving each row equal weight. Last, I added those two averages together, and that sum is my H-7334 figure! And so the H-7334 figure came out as 14.2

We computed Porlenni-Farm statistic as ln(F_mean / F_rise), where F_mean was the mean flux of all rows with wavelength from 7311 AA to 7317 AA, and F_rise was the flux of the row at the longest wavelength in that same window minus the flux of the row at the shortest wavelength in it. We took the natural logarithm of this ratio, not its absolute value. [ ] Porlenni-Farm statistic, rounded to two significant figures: 2.5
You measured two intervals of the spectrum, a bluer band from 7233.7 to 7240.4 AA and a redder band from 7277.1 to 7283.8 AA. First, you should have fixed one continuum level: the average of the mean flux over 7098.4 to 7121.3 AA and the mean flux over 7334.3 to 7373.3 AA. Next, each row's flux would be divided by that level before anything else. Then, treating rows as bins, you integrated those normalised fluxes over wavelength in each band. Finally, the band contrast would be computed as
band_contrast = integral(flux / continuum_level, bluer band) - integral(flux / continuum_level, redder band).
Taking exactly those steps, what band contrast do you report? -0.4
